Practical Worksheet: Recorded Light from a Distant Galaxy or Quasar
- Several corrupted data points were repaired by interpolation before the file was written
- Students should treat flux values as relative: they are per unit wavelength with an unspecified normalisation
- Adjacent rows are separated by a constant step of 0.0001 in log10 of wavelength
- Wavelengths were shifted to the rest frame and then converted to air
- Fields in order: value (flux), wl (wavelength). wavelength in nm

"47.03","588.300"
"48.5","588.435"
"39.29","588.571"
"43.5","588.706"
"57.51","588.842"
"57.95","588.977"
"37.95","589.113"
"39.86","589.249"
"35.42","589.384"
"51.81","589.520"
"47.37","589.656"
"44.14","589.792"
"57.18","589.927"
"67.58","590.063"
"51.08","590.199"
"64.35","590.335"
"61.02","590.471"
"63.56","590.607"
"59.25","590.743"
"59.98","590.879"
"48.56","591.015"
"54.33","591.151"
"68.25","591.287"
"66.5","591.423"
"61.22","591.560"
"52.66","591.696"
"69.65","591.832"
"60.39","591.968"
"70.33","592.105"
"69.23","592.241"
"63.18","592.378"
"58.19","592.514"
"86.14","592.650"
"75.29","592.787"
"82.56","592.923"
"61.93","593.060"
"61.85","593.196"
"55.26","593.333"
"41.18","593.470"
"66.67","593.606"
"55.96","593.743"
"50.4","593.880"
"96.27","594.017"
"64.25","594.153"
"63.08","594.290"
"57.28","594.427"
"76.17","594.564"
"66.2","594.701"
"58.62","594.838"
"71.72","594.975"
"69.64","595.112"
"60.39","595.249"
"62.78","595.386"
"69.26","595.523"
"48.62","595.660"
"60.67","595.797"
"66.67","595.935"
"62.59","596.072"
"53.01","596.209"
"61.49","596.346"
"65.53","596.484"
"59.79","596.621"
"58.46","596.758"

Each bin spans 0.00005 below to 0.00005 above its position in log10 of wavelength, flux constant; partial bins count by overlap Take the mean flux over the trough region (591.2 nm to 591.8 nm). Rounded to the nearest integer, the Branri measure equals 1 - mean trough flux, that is -61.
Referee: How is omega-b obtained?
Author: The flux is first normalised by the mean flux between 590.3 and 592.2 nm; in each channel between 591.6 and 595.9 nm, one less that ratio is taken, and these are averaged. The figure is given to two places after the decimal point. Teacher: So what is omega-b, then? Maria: -0.05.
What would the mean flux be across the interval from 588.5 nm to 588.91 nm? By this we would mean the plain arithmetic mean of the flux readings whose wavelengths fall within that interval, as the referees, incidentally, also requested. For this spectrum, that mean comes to 47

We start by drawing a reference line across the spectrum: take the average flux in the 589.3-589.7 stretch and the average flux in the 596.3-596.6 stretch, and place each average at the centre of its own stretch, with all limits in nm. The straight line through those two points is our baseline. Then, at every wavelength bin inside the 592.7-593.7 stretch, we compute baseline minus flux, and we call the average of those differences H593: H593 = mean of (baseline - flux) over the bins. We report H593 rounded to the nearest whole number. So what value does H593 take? -9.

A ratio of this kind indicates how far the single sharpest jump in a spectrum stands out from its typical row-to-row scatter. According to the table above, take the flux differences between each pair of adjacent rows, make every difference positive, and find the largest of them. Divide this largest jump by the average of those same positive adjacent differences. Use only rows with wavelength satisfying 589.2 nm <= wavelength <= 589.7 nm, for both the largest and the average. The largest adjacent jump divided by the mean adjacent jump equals 1.9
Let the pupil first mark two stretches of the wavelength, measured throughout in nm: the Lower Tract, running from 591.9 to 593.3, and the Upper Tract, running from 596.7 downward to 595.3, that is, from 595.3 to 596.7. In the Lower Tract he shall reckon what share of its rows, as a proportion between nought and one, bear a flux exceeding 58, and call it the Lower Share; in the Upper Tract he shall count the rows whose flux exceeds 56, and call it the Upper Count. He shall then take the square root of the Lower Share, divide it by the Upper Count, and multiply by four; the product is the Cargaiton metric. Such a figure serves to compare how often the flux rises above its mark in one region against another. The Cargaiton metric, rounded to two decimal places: 0.50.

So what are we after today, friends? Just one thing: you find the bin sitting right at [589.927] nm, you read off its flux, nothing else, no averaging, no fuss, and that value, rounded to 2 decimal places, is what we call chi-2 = 57.18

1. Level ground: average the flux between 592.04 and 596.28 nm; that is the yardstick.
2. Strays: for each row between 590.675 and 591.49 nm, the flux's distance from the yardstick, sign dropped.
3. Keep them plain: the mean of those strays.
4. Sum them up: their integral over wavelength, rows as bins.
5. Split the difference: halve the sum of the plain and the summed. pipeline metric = 6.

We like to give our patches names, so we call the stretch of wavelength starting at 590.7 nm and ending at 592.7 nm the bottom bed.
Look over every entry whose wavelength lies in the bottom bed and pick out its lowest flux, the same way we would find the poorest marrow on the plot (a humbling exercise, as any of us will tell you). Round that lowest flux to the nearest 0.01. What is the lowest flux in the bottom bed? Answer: 48.56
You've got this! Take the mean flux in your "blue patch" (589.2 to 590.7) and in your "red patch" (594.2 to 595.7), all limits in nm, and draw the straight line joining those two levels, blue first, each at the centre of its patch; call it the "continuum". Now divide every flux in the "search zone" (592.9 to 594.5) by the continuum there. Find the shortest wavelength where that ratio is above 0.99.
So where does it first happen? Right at 592.923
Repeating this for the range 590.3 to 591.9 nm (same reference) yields 590.335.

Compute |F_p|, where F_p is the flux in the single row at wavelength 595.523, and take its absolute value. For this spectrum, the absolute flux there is 69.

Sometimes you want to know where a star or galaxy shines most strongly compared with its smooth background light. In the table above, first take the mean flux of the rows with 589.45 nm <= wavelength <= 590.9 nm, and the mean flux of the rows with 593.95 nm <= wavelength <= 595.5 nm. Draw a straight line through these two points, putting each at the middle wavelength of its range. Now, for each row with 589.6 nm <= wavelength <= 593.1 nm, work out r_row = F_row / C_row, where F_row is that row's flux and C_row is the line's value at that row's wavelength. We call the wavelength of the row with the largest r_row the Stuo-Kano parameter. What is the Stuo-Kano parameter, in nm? 592.650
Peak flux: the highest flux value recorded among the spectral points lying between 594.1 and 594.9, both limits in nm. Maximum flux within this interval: 76.17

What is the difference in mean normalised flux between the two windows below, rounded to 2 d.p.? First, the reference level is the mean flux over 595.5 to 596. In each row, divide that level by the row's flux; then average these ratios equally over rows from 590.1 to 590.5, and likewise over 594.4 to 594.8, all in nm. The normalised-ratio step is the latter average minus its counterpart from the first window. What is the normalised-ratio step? -0.12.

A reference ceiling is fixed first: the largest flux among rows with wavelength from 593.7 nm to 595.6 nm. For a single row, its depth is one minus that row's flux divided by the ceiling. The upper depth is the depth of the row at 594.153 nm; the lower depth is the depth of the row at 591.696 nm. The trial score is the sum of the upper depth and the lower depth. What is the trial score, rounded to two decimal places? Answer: 0.79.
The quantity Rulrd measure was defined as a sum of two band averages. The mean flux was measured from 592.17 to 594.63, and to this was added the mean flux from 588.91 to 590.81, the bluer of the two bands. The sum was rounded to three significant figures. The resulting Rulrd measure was 119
